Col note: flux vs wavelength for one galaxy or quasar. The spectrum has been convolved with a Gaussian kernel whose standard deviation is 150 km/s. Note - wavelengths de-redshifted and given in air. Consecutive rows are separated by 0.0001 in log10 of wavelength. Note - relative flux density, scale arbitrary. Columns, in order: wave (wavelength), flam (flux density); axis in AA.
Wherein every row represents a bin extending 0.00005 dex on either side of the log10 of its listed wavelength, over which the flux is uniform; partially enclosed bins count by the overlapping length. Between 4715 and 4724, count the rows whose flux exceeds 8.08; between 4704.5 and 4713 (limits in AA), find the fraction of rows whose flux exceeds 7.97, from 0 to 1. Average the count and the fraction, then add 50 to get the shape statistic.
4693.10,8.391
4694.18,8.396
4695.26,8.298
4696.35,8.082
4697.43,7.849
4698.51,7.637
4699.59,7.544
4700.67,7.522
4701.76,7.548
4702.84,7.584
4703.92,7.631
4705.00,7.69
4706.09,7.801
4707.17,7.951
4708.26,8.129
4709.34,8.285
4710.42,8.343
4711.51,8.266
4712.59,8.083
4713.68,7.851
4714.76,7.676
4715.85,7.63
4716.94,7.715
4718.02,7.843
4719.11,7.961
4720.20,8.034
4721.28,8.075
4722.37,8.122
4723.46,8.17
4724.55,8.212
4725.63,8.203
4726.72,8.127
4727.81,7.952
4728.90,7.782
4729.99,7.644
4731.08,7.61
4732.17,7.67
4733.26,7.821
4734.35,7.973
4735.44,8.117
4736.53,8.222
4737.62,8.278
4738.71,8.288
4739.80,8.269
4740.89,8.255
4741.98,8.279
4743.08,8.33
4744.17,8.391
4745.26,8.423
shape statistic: 51.3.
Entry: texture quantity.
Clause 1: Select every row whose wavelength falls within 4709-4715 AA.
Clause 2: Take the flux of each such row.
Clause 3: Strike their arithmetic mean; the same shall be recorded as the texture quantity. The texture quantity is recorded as 8.1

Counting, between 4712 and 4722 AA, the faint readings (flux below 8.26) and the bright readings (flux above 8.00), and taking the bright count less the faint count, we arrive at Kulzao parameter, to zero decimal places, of -6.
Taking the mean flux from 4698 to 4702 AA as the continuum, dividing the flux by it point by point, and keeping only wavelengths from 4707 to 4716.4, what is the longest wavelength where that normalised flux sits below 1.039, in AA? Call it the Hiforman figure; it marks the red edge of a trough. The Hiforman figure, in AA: 4715.85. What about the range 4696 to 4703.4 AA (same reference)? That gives 4702.84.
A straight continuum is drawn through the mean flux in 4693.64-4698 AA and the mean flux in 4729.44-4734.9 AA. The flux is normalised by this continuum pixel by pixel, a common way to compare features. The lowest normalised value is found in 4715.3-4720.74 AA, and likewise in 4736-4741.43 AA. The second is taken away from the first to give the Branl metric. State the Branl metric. -0.11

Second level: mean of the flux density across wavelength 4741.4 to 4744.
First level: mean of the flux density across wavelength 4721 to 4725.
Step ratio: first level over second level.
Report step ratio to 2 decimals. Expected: 0.98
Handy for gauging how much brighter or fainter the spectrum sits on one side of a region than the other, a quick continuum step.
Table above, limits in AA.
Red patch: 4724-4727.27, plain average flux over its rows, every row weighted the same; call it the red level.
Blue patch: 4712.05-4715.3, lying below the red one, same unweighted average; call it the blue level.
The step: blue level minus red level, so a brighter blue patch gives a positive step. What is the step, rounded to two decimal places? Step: -0.31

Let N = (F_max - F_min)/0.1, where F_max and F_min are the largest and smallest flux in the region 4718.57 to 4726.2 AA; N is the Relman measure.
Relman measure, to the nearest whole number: 3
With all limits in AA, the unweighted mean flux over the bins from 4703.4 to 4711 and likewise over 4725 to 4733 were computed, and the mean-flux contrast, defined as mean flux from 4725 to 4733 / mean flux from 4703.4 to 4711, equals 0.985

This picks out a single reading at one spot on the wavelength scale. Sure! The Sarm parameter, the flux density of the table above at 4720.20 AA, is 8.034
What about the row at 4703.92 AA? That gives 7.631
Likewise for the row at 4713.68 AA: 7.851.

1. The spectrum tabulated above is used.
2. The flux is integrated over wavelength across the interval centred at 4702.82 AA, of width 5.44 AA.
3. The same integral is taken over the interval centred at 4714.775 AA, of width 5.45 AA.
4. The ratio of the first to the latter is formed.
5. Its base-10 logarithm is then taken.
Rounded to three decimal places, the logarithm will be -0.012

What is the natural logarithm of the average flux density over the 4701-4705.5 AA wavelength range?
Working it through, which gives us 2.030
